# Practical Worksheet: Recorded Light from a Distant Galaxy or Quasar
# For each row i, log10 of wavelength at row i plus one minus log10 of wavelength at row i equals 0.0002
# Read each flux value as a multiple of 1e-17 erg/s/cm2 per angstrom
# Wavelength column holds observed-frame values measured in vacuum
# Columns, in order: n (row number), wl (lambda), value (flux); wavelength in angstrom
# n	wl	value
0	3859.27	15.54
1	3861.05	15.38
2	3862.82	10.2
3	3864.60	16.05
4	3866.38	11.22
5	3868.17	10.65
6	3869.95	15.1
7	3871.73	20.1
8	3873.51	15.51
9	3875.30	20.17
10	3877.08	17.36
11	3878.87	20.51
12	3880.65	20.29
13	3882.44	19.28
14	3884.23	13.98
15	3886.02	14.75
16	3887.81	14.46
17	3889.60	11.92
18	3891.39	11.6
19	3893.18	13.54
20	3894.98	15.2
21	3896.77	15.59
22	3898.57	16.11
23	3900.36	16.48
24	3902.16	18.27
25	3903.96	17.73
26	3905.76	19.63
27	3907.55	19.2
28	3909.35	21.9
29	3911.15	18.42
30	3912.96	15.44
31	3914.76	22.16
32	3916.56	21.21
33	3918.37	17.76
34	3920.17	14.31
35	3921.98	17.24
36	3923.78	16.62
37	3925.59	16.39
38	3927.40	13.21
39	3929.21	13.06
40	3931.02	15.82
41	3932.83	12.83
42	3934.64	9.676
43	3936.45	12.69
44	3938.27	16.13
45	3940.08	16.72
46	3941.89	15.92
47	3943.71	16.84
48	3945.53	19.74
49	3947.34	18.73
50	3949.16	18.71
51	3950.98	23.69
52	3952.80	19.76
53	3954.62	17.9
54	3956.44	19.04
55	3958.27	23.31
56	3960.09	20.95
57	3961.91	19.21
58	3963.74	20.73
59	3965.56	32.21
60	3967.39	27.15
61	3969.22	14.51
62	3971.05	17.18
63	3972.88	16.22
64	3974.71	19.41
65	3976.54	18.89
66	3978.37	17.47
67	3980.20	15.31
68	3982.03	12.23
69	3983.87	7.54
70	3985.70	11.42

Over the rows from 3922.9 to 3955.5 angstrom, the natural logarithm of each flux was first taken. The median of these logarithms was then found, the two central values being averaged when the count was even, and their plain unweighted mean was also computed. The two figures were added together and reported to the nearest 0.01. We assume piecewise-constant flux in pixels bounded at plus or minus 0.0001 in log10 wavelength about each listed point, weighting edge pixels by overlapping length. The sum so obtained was 5.58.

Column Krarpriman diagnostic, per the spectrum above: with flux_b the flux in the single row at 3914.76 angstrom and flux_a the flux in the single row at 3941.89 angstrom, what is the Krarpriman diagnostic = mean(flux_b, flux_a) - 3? 16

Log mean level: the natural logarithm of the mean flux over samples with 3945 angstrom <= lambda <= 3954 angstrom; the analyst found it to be 3.00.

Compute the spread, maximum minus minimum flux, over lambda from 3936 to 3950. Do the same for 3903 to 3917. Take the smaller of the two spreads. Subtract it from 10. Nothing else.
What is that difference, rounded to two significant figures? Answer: 3.3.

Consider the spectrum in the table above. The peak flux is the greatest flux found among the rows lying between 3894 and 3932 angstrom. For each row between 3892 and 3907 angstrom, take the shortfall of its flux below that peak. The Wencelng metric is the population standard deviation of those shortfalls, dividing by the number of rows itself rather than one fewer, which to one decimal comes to 1.8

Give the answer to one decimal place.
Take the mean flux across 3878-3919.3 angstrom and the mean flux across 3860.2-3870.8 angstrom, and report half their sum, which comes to 15.1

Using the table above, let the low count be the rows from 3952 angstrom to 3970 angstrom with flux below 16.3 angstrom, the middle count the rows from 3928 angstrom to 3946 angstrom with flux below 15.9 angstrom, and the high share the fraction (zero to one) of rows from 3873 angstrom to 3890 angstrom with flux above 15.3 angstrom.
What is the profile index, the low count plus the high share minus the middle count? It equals -3.4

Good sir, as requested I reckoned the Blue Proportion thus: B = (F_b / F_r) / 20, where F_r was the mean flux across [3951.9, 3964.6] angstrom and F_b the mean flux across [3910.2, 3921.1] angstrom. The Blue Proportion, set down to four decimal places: 0.0453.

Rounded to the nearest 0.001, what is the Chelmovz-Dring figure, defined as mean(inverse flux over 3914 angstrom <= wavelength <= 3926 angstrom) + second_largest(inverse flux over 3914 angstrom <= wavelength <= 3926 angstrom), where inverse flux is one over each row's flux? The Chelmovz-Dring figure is 0.118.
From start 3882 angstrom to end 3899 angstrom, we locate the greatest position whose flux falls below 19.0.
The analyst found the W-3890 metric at 3898.57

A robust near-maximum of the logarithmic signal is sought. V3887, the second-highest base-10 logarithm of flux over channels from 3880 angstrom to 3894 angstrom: 1.29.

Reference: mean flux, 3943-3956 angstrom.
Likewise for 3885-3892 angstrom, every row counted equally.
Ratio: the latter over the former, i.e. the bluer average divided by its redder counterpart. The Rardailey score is 0.68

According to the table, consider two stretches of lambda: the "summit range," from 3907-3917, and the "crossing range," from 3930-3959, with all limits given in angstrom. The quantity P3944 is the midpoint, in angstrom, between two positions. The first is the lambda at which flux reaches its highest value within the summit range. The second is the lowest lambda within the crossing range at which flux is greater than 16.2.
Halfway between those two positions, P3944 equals 3927.4 angstrom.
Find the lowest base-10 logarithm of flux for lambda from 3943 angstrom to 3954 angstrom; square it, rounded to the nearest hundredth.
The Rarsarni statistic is 1.50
